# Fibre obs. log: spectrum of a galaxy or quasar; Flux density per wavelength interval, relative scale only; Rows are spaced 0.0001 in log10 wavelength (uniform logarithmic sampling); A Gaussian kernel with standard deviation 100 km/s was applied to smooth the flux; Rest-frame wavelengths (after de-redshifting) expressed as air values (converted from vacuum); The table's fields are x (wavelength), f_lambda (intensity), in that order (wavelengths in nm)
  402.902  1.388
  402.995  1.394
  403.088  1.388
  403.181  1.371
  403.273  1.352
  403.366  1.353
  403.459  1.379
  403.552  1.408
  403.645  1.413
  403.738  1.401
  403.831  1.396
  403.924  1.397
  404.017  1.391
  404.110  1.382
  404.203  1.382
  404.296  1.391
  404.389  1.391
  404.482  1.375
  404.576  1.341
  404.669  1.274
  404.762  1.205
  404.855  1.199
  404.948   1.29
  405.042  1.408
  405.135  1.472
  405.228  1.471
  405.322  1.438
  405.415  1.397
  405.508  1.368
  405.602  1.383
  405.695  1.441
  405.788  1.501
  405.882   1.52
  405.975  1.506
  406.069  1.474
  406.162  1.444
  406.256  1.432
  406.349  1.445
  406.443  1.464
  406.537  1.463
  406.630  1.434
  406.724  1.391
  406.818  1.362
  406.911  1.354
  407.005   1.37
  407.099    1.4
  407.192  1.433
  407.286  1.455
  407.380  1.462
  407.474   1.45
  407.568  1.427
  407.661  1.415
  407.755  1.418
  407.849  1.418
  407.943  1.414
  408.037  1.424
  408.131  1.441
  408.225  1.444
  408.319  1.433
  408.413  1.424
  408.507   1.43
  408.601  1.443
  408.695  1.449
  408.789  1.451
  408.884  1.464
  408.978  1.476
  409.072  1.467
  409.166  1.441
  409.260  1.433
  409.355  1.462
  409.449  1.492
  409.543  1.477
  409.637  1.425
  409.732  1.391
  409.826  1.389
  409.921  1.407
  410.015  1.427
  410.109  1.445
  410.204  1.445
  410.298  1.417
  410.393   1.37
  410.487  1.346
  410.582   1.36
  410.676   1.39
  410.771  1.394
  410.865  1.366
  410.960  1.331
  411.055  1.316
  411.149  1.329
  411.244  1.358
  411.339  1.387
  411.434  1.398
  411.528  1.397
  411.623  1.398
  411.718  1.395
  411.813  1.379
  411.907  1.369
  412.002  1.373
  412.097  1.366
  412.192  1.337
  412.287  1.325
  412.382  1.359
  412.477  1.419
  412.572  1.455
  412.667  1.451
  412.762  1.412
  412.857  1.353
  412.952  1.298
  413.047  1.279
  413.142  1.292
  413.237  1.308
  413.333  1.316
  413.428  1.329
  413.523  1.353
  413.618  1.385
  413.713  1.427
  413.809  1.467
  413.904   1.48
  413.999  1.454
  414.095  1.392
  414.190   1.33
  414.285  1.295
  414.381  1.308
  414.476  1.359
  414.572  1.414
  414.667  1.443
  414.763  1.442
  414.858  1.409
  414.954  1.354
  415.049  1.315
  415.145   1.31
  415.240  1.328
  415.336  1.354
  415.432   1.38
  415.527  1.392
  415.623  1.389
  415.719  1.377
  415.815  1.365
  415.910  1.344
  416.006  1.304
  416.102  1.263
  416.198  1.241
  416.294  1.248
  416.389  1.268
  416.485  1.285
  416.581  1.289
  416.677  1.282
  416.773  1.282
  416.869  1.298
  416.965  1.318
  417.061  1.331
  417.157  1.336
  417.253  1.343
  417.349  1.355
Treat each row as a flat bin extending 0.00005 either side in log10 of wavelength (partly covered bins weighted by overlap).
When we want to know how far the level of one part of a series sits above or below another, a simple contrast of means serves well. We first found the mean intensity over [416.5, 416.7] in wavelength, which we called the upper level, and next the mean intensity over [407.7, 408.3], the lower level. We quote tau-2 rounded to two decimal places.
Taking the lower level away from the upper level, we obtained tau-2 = -0.14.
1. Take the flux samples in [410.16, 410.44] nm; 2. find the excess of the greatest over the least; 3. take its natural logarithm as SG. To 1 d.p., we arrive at -2.6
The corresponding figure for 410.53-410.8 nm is -3.4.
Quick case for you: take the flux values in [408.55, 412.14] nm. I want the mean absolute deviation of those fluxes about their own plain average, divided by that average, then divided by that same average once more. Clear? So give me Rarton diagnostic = 0.019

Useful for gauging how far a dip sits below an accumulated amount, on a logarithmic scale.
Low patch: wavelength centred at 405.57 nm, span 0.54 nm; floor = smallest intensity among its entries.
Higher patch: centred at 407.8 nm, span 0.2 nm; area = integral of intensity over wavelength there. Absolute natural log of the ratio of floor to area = 1.6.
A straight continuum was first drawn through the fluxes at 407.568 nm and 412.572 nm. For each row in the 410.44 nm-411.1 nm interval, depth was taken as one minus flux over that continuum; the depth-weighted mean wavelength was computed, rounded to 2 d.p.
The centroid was 410.80 nm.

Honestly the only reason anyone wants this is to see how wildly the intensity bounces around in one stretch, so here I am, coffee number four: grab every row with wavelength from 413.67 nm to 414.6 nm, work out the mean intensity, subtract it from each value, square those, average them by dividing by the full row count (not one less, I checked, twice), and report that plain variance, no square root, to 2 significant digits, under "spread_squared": 0.0040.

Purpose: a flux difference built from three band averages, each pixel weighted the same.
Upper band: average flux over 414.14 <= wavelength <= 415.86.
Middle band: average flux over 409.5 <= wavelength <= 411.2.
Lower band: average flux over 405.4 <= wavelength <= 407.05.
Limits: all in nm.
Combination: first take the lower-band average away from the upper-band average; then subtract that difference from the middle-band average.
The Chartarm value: 1.46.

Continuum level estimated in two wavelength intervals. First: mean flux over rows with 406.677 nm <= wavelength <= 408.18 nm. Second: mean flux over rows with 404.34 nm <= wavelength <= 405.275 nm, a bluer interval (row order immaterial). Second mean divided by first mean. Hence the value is 0.95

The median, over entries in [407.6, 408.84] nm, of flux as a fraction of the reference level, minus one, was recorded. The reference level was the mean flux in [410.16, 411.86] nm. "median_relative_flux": 0.039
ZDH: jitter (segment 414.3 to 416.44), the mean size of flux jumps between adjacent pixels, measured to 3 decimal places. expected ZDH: 0.025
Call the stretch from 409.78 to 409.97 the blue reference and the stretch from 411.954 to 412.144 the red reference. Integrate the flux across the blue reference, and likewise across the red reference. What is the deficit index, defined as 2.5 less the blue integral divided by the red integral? 1.48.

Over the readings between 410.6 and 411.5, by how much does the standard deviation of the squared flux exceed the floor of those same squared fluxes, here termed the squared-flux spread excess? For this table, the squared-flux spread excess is -1.65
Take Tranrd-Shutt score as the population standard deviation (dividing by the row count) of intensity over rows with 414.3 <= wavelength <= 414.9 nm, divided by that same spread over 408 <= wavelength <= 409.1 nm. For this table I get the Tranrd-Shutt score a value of 2.98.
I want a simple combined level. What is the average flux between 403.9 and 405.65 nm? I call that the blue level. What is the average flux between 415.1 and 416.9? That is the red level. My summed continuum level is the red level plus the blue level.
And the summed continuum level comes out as 2.682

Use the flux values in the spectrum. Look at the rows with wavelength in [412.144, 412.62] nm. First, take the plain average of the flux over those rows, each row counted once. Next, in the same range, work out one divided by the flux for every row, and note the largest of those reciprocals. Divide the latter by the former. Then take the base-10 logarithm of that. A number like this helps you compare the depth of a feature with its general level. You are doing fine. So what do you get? -0.26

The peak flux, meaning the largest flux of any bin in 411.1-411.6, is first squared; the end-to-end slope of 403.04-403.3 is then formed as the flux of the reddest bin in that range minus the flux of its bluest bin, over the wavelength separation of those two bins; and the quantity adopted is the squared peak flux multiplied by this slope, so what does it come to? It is -0.4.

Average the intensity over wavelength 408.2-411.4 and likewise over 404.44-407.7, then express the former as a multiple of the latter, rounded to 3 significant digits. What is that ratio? 1.00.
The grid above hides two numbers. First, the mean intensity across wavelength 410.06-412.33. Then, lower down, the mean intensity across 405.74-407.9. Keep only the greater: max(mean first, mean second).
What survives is 1.44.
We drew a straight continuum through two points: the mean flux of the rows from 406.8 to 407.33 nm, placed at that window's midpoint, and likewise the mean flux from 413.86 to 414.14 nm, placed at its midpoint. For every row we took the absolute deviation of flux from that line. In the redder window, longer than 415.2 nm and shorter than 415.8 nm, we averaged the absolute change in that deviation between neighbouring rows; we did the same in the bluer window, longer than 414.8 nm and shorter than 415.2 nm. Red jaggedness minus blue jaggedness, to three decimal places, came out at -0.018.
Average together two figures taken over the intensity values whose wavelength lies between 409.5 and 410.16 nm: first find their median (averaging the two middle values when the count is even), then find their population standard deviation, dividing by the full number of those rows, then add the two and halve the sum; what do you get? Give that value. 0.73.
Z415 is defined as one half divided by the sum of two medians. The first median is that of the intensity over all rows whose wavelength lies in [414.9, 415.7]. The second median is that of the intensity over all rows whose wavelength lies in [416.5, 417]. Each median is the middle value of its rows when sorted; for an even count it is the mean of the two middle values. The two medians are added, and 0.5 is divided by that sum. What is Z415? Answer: 0.189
